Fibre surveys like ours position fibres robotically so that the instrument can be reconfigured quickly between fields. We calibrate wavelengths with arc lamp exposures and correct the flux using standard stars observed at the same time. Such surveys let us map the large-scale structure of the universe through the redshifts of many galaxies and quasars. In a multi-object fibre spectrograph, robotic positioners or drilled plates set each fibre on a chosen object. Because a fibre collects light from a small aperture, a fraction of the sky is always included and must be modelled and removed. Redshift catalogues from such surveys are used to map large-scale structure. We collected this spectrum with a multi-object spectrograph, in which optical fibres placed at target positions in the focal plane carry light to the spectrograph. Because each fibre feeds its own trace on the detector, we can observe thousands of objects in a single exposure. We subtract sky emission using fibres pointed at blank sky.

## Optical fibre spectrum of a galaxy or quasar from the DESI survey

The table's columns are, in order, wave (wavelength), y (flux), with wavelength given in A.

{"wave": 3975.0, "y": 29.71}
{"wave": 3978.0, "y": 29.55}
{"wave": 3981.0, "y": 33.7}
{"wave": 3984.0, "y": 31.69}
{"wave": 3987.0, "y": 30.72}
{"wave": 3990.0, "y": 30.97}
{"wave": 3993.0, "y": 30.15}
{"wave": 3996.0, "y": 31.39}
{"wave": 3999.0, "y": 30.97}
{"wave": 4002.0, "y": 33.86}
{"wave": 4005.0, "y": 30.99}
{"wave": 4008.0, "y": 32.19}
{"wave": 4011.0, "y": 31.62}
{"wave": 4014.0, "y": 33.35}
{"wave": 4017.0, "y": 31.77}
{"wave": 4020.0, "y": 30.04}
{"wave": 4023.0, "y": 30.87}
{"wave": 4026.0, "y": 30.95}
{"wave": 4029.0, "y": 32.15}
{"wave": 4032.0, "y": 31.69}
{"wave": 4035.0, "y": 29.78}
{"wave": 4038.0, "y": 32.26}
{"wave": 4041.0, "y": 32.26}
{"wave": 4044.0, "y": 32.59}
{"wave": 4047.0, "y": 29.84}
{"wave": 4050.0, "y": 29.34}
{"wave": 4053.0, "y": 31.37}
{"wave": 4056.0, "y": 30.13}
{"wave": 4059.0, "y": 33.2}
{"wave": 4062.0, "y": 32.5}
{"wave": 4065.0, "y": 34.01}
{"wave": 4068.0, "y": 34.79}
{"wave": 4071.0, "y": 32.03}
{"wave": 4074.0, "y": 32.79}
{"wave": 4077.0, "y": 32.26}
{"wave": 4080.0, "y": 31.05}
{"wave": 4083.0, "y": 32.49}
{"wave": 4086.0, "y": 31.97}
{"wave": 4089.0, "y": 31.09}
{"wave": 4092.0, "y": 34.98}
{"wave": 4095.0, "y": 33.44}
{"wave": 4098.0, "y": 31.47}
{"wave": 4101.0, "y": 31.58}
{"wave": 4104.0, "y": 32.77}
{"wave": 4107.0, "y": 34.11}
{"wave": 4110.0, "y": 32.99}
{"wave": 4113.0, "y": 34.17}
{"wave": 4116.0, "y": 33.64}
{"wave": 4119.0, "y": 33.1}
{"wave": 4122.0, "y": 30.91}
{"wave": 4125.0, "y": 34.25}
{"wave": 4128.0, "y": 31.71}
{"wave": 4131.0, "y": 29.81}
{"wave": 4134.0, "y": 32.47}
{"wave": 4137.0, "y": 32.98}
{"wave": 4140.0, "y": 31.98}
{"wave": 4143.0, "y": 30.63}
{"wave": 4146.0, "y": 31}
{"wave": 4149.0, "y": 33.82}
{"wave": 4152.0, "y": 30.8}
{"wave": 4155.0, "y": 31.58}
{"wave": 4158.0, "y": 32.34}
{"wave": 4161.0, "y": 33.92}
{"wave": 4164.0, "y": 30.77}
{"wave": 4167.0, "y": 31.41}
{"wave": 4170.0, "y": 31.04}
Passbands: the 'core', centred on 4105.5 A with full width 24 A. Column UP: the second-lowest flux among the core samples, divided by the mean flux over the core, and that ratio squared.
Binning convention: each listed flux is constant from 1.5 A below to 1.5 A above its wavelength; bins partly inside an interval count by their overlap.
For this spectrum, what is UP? 0.91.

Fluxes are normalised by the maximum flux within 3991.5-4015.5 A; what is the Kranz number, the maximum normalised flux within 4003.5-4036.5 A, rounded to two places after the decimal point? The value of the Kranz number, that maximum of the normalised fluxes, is 0.98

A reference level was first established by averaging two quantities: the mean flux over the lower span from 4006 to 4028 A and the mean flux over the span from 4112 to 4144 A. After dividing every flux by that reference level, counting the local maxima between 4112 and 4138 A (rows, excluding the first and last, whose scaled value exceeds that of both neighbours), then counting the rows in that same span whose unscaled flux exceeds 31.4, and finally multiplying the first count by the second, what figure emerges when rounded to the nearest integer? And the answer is 7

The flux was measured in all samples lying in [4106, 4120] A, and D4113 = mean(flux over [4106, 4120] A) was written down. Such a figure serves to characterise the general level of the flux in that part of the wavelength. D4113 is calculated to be 33.6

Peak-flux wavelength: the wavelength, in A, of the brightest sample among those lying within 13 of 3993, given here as 4002.0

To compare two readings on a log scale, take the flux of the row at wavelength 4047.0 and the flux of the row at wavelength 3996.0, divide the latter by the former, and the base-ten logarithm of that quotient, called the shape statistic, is 0.022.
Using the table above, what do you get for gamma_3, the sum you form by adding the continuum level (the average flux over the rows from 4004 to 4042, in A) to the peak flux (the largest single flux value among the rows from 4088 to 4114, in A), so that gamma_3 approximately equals 66.5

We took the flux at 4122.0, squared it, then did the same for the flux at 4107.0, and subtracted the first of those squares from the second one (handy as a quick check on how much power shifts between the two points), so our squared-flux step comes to 208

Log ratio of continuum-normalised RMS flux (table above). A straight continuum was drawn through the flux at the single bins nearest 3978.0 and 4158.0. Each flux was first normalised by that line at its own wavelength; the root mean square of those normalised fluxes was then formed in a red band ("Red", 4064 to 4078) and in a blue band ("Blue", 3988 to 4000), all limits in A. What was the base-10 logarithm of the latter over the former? -0.015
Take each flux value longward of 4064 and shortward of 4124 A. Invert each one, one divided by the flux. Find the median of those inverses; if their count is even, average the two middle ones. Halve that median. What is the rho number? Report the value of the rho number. 0.0153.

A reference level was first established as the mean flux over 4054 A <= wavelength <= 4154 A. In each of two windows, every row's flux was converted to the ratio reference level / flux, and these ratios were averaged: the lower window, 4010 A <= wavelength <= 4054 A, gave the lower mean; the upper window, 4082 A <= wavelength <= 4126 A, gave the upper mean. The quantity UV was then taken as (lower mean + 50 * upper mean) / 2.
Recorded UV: 25.2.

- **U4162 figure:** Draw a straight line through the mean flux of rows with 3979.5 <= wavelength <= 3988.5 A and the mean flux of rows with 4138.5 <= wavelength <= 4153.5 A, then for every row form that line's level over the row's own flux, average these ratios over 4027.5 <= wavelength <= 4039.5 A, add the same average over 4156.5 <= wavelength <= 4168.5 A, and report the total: 2.00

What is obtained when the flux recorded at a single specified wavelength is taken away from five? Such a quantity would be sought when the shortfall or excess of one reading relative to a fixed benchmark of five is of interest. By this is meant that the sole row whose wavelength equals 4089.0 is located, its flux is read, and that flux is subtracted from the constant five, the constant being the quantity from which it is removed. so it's -26.1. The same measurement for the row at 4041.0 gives -27.3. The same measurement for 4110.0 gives -28.0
